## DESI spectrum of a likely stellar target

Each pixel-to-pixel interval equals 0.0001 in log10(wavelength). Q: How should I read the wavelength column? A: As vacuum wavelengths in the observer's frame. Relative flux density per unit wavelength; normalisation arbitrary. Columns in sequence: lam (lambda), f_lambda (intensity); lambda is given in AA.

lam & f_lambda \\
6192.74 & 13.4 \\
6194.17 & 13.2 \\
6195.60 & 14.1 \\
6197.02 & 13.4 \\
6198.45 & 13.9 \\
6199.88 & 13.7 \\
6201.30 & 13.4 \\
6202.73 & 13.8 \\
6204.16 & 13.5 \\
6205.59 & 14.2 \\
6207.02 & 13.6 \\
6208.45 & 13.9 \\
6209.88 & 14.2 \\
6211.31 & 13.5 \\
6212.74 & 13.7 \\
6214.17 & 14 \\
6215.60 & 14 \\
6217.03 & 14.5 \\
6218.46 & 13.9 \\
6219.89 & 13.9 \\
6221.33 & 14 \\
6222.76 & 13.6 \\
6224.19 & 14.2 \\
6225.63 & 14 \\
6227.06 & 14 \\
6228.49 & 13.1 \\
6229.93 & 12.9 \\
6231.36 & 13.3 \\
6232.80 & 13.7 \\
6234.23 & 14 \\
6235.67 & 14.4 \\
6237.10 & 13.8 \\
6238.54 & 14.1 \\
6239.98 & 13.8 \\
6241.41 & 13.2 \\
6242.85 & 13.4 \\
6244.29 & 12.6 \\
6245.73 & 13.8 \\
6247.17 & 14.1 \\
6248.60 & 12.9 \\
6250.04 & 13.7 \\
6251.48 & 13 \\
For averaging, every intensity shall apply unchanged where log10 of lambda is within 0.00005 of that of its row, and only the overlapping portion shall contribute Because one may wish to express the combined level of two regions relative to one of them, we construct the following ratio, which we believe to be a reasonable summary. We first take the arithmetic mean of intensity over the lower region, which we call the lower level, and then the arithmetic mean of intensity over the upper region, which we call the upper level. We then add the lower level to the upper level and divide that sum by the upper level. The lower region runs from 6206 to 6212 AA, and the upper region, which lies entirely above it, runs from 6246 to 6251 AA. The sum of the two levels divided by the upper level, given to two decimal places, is 2.02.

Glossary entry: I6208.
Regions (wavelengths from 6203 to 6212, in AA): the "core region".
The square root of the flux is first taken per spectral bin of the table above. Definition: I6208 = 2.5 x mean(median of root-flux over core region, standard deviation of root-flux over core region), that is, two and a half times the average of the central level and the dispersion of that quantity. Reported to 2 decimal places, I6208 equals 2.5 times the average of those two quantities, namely 4.69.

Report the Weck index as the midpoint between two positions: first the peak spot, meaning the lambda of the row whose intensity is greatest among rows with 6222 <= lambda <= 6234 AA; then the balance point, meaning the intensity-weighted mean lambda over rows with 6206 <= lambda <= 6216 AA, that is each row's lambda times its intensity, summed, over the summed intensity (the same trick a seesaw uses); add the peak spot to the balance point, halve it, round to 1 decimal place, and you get 6217.8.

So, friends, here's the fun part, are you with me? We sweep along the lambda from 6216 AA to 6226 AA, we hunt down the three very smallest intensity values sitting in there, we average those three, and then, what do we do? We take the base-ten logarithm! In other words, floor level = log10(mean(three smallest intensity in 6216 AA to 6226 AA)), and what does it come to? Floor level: 1.140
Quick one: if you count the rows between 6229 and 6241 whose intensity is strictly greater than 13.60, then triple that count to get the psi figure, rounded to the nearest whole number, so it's 18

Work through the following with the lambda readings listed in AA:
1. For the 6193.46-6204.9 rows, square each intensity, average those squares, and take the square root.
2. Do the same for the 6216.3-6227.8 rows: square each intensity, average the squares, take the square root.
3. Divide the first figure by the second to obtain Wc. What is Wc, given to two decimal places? 0.97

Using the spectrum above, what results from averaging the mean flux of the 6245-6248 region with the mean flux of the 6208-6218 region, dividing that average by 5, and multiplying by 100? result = 279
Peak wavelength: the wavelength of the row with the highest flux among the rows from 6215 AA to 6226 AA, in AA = 6217.03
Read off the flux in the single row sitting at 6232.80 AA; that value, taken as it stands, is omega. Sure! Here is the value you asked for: 13.7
